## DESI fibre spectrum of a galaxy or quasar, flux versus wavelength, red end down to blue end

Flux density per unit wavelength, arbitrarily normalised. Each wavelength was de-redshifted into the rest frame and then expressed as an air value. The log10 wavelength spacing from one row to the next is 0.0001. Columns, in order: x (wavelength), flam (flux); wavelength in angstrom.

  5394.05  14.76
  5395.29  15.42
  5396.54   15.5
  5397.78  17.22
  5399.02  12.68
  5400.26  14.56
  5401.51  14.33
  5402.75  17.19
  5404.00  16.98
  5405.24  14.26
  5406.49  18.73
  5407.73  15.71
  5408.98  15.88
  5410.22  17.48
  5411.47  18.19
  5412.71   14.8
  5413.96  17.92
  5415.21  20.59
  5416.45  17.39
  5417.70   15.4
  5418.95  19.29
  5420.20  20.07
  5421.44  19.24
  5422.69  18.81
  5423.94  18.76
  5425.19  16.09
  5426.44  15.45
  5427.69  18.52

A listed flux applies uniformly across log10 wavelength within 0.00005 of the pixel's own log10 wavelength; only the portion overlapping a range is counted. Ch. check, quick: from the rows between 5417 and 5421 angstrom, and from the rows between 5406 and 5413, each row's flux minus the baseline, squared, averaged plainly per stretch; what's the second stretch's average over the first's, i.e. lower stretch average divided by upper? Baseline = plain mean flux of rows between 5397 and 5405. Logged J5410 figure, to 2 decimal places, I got 0.32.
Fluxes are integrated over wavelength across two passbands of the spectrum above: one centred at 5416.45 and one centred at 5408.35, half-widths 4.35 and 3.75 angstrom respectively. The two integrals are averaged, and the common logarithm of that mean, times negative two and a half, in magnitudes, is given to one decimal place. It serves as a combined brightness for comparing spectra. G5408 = -5.4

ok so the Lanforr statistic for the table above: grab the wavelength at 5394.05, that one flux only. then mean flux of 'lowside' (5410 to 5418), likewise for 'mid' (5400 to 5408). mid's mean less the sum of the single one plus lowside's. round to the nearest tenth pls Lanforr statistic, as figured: -16.2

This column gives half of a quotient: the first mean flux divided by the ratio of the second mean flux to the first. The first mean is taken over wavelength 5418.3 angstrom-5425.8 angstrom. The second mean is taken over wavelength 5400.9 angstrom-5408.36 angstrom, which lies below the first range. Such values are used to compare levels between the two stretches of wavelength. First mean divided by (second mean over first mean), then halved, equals 10.8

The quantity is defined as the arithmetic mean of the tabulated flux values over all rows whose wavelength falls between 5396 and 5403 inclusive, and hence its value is 15.2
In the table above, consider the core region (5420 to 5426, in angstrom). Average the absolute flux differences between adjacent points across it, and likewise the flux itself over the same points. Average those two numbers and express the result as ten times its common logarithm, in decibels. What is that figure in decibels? 9.9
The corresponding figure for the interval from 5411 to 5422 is 10.1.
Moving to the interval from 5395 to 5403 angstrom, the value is 9.3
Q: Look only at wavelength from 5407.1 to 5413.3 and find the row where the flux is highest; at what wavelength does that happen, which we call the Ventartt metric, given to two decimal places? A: 5411.47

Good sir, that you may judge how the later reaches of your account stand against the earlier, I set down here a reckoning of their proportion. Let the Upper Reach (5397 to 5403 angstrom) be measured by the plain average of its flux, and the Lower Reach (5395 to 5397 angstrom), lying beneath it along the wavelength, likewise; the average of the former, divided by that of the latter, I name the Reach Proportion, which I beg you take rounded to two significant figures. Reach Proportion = 0.98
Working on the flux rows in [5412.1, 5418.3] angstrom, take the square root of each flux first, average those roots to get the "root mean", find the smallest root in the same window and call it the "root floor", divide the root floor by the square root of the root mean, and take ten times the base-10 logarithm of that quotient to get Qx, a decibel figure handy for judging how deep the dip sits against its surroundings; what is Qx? 2.77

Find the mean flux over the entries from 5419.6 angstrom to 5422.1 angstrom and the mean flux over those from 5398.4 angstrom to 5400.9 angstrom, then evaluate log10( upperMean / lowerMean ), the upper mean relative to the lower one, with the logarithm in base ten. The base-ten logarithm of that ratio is 0.16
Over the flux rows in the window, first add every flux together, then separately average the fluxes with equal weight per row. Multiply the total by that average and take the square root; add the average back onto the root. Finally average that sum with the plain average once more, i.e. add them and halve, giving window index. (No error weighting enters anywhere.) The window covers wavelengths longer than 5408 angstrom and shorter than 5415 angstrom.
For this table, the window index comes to 36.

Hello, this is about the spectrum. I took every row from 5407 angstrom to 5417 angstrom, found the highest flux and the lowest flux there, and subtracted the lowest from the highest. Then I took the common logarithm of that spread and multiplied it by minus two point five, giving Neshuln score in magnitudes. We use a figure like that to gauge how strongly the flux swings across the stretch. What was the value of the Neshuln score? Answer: -1.9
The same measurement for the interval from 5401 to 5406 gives -1.2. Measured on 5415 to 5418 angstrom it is -1.8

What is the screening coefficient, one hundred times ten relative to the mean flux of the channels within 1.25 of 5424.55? 57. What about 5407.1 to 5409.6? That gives 63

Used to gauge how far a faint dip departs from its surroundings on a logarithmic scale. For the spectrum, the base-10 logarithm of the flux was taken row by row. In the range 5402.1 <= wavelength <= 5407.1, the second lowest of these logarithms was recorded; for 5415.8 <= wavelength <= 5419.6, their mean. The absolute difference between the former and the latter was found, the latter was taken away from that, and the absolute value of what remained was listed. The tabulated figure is 1.23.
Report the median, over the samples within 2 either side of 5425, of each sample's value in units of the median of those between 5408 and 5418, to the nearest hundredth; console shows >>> 0.92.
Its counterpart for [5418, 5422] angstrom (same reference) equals 1.11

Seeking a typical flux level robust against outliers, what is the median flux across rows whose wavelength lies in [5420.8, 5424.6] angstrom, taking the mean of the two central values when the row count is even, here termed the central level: 18.8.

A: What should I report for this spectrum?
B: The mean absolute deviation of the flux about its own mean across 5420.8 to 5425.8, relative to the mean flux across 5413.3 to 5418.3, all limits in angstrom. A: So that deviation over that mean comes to 0.06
